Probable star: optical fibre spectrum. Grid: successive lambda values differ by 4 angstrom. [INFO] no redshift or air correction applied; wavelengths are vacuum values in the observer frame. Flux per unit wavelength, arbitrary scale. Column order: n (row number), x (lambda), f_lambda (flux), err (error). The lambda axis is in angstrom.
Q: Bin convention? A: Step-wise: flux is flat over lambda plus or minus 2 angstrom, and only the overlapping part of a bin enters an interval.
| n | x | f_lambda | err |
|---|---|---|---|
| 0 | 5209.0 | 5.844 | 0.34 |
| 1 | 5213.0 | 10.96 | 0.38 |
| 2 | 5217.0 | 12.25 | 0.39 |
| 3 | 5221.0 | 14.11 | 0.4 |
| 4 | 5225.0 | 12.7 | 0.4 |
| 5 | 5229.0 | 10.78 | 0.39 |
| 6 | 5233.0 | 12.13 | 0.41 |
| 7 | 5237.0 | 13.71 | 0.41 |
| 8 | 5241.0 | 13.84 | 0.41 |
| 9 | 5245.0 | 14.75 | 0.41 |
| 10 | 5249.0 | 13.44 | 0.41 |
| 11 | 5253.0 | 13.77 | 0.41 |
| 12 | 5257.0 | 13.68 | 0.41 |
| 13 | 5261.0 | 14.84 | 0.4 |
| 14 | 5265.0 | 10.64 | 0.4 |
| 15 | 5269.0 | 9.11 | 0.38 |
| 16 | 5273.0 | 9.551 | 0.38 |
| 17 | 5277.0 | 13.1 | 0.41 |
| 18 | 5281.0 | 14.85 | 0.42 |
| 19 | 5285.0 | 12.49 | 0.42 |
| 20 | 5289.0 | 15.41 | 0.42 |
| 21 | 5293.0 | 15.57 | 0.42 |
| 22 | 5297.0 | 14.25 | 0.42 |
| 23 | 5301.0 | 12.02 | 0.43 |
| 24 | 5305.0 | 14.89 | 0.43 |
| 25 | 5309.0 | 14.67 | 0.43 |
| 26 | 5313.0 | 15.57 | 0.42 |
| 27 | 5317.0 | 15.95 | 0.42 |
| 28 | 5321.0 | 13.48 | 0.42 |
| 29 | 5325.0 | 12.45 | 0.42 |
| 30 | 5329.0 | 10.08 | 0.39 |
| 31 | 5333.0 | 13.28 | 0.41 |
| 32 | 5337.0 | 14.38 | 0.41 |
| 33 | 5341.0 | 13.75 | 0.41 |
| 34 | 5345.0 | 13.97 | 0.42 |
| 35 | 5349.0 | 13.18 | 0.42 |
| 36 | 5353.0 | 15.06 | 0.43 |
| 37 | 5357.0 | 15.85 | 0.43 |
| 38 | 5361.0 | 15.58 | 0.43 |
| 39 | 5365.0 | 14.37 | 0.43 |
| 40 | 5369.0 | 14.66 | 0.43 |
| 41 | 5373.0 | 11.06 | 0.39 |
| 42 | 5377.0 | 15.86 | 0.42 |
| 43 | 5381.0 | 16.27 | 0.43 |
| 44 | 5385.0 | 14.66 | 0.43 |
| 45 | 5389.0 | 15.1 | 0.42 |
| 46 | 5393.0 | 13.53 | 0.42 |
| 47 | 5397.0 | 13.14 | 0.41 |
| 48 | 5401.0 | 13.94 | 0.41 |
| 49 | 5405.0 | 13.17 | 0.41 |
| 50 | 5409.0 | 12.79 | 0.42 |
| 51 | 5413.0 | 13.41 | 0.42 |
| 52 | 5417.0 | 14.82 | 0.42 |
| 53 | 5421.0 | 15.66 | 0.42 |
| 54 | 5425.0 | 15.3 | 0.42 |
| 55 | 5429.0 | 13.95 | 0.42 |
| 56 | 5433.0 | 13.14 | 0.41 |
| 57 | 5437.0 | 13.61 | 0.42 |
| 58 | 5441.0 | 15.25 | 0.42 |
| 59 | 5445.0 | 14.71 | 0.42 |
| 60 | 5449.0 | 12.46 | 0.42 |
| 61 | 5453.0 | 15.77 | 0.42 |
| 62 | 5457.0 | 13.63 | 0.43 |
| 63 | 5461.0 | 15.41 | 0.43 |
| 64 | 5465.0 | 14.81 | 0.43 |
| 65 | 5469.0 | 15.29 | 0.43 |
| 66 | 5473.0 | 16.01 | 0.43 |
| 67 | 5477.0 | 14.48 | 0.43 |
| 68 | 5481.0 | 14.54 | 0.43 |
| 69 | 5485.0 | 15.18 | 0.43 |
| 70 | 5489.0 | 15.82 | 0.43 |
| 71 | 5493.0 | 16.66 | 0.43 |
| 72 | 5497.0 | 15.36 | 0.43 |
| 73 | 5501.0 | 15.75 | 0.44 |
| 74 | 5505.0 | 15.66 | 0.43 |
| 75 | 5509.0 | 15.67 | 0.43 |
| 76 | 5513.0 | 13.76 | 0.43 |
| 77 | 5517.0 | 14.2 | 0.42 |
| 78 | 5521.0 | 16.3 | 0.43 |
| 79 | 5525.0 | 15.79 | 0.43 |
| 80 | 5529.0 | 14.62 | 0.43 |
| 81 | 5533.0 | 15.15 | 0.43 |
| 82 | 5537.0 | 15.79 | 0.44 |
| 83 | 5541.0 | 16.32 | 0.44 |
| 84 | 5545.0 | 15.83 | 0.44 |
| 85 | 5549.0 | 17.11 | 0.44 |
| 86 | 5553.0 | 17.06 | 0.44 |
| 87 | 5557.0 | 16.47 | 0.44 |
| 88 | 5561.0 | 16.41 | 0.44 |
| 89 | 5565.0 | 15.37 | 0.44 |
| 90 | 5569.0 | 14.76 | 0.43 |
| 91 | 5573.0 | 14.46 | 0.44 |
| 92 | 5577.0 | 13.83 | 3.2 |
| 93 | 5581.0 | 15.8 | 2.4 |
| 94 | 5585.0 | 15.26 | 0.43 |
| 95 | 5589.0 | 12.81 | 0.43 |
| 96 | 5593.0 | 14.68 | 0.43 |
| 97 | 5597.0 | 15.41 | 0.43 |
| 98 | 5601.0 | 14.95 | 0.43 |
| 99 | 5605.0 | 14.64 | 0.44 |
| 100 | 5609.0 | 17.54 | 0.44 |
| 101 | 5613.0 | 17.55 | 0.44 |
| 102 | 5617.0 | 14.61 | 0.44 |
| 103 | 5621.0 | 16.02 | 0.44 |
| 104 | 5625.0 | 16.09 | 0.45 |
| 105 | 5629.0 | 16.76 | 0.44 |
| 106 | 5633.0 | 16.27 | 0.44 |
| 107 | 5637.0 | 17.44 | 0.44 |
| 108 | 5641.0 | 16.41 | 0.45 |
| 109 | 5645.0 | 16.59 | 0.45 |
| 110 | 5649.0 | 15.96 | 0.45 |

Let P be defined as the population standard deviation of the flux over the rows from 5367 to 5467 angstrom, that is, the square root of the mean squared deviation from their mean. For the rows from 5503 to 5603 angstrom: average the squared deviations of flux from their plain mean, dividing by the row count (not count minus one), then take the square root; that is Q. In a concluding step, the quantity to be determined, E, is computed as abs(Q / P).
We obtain 0.83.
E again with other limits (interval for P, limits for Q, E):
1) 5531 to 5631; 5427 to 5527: 0.91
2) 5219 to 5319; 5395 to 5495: 0.61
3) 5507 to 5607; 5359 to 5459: 1.19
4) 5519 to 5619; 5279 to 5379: 1.35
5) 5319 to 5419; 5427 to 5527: 0.73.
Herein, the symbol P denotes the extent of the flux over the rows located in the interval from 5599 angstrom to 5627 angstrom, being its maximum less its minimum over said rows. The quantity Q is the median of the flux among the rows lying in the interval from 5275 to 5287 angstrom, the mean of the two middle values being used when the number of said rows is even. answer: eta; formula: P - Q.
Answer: -10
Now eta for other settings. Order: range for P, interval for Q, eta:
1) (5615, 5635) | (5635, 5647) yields -14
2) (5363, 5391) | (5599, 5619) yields -10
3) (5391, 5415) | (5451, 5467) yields -14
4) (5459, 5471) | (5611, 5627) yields -15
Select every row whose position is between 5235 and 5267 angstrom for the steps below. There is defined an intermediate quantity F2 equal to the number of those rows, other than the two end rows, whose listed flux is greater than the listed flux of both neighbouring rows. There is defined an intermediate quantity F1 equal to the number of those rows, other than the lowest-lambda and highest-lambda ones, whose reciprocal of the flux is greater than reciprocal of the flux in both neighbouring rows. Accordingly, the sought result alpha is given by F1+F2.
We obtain 5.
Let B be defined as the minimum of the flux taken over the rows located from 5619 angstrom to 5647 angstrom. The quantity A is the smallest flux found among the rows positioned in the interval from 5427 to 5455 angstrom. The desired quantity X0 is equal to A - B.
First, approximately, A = 12.46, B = 16.02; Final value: -3.6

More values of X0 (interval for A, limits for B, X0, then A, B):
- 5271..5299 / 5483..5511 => -5.6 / 9.551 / 15.18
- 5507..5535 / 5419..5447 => 0.6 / 13.76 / 13.14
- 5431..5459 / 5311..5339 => 2.4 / 12.46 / 10.08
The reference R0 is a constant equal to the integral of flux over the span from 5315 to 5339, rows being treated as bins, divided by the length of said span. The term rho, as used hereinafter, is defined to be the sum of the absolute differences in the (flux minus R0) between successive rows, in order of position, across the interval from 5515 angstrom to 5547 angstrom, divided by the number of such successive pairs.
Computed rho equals 0.9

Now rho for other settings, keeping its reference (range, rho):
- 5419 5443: 0.9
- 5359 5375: 1.7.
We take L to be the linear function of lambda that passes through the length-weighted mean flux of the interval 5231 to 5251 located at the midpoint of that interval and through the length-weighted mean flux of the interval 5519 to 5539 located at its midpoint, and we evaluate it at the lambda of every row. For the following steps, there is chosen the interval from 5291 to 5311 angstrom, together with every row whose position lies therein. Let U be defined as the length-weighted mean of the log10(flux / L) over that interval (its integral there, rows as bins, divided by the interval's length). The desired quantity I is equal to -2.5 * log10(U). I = 5.3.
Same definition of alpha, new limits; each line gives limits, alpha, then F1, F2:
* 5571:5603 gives 4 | 2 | 2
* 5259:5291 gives 3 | 2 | 1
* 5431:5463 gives 4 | 2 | 2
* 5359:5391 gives 5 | 3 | 2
